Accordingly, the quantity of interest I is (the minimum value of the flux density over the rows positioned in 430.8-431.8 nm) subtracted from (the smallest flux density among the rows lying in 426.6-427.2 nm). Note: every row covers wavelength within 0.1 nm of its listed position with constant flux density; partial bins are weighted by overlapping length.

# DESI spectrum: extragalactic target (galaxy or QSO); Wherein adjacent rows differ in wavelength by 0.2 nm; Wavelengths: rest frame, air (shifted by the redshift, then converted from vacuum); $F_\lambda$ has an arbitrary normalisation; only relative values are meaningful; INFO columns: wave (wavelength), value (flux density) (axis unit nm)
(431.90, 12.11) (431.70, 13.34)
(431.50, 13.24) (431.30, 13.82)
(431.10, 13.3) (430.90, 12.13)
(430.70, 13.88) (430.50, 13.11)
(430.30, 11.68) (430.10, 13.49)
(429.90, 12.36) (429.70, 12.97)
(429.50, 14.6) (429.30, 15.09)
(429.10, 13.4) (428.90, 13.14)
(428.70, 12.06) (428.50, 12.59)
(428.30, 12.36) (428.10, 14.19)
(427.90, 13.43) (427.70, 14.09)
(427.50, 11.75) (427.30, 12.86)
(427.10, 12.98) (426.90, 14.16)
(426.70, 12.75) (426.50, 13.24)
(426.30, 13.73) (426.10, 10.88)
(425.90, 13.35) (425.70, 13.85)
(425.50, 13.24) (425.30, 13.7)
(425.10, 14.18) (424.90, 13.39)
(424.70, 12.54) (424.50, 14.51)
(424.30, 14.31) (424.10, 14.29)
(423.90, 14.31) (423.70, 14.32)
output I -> 0.6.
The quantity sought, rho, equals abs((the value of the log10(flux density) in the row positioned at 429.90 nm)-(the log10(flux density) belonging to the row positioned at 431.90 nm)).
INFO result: 0.009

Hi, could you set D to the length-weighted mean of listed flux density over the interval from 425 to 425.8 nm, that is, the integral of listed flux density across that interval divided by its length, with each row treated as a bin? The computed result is 13.7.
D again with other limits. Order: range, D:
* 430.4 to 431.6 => 13.2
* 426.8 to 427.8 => 13.2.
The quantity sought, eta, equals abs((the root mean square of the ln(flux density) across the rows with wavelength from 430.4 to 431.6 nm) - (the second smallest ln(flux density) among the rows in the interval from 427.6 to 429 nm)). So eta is 0.069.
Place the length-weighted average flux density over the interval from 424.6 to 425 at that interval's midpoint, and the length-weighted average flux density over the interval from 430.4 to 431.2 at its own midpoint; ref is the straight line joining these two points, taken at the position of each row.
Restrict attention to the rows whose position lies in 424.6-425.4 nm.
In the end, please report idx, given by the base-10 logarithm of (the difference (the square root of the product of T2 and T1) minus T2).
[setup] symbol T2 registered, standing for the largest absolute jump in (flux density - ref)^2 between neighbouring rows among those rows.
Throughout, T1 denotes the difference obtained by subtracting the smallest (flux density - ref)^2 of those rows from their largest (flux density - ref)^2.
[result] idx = -15.2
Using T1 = 1.3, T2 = 1.3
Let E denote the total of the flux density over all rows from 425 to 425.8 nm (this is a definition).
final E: 55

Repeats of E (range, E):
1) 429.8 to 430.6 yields 51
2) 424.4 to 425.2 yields 55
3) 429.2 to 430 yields 55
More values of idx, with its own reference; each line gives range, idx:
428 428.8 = -0.9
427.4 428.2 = -0.8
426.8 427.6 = -1.9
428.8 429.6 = -1.3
